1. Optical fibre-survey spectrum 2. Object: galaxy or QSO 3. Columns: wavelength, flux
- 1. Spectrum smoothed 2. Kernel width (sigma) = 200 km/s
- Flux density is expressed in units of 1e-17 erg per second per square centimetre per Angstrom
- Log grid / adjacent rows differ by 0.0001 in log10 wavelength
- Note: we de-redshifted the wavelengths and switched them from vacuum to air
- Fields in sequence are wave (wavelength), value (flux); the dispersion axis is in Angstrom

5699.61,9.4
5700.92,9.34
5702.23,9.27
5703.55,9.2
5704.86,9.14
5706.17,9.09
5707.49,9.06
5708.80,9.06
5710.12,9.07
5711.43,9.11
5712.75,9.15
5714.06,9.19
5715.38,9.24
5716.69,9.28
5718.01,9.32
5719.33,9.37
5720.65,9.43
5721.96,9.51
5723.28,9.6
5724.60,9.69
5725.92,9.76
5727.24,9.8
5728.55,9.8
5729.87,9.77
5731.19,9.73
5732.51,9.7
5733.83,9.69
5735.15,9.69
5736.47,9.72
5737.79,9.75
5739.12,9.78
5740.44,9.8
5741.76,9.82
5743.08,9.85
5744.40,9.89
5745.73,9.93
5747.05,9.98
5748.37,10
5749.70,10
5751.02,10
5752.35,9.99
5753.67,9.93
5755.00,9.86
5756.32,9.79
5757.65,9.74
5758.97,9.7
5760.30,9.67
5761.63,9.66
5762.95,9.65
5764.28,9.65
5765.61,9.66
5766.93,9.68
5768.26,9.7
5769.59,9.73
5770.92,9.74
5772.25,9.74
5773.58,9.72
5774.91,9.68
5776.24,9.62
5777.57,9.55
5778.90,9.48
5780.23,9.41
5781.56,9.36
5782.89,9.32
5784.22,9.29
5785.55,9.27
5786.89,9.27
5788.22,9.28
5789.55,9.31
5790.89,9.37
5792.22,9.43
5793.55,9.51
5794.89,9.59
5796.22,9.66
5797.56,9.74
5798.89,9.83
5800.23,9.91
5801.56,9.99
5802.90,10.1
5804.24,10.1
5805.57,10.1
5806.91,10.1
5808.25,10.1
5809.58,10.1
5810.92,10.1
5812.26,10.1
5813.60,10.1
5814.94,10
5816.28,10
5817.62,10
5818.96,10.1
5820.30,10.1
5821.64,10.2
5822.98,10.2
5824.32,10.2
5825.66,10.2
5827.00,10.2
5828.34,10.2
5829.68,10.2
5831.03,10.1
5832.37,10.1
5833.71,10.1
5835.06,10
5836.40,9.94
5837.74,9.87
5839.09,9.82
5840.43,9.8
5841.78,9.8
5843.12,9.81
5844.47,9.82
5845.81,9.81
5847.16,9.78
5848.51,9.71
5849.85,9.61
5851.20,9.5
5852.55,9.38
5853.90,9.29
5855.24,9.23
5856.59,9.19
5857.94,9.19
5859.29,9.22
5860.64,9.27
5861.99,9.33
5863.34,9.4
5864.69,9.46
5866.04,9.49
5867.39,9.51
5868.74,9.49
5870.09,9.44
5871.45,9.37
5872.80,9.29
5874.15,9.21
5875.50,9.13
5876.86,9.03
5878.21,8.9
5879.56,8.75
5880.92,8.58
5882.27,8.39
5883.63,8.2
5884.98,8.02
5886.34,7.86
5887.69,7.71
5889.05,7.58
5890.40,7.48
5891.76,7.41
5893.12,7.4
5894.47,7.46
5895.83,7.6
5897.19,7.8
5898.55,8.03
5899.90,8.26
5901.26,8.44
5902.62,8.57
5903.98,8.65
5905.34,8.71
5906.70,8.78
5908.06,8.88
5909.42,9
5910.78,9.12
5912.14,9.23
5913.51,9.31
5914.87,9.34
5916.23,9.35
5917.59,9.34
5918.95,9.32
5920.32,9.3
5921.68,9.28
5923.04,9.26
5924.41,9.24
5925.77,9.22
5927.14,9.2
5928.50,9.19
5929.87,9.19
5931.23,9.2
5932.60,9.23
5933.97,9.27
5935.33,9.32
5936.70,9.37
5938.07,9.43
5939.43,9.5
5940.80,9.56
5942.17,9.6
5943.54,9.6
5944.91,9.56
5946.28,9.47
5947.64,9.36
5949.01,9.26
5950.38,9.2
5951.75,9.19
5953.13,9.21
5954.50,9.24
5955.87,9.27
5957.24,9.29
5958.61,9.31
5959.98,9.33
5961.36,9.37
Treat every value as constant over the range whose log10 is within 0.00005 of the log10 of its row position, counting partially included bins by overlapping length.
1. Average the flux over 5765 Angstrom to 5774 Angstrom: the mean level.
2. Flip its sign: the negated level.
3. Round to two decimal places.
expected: -9.71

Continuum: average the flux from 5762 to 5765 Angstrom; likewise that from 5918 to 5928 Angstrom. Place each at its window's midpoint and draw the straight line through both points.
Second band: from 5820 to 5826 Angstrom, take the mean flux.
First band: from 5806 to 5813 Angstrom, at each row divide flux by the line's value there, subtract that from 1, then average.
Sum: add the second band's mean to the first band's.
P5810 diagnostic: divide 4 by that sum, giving 0.395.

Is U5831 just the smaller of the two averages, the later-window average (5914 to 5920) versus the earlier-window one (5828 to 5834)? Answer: 9.3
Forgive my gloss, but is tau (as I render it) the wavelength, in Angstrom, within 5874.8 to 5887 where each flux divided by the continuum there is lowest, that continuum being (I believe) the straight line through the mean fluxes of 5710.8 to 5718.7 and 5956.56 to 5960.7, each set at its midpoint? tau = 5886.34 Angstrom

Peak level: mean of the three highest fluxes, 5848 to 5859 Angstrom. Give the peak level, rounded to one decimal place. 9.6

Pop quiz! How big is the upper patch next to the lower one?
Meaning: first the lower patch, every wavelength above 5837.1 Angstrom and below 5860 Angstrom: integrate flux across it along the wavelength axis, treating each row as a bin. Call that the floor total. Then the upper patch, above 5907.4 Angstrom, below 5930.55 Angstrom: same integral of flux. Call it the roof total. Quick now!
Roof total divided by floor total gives 0.97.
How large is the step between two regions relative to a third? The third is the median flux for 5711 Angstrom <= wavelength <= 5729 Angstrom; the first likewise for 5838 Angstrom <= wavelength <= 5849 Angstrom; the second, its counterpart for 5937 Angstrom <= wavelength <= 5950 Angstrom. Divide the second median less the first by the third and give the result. -0.03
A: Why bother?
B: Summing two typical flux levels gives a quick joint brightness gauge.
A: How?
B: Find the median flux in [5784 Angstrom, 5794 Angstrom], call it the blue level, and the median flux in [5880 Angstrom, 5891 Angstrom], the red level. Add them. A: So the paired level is 17.2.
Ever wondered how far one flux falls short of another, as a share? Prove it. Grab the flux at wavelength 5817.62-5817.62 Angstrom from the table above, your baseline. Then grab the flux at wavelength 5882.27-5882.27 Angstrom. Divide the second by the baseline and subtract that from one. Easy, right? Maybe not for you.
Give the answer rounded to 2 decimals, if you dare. 0.16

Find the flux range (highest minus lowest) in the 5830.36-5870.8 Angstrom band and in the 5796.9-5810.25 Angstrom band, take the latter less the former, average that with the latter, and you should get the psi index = -0.1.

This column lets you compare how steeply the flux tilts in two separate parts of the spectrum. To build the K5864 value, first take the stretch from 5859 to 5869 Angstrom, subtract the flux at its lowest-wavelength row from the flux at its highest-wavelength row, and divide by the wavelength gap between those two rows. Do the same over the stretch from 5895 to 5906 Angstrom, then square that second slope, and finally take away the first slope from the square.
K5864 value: -0.015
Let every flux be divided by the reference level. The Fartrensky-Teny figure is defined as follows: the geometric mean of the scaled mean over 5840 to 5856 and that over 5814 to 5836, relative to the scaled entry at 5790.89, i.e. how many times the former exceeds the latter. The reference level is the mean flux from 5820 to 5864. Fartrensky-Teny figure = 1.05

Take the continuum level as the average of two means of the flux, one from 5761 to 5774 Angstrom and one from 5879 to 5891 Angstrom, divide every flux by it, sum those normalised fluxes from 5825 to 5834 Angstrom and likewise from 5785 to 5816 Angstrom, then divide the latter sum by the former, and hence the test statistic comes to 3.2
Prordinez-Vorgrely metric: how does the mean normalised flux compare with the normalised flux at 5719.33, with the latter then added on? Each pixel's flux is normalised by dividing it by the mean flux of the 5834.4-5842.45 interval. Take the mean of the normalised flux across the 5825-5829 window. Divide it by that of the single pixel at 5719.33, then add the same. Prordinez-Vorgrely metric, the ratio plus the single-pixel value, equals 2.04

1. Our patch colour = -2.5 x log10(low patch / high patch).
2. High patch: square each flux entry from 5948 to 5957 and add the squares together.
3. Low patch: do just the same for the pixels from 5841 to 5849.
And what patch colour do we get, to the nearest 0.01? -0.13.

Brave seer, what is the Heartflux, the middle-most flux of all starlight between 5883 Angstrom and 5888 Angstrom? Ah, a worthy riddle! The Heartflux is 7.9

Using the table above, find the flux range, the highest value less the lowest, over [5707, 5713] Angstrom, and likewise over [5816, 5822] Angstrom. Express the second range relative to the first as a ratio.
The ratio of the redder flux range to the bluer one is 2.2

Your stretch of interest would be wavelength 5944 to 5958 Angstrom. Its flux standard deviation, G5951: 0.12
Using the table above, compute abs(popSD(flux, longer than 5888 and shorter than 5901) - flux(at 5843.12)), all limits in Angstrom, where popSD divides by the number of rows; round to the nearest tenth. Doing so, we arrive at 9.5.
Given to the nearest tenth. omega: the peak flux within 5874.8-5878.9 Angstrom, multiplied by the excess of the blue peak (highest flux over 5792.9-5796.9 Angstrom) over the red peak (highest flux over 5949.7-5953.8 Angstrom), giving 4.1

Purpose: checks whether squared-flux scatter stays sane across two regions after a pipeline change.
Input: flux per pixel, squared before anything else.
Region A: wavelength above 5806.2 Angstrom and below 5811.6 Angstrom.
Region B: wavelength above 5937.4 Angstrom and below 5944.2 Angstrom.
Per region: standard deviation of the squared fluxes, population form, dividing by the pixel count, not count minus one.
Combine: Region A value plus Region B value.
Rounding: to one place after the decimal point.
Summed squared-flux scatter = 1.2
